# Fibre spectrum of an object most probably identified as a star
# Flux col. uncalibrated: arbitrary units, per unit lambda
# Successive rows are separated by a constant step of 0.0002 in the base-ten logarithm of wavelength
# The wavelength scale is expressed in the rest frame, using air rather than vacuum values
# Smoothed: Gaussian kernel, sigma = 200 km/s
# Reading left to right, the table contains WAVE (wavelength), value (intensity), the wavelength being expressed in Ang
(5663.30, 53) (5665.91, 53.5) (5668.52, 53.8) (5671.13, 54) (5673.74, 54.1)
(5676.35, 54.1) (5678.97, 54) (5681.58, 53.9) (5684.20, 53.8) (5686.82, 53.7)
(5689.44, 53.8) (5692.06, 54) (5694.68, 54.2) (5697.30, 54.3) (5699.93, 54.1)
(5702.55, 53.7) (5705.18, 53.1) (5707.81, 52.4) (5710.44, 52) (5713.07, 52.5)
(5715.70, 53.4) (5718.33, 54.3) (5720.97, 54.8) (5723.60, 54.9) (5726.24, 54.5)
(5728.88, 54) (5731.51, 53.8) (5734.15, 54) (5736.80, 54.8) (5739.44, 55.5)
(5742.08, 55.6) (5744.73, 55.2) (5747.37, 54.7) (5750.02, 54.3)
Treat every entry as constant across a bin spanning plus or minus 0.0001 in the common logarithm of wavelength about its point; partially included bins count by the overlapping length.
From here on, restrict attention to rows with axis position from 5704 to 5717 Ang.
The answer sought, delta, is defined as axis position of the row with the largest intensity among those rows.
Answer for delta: 5715.70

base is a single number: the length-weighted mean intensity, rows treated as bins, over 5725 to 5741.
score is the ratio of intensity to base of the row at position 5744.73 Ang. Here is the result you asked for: 1.013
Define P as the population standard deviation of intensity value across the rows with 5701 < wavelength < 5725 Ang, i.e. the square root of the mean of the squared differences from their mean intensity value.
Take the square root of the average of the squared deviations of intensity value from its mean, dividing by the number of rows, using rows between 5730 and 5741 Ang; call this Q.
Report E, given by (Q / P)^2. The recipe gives 0.5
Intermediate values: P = 1.00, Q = 0.7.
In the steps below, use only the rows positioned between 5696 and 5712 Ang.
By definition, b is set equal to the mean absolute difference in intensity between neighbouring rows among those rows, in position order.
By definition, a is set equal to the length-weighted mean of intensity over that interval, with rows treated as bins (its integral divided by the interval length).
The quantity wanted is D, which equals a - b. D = 52.77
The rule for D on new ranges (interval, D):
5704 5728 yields 53.00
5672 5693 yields 53.83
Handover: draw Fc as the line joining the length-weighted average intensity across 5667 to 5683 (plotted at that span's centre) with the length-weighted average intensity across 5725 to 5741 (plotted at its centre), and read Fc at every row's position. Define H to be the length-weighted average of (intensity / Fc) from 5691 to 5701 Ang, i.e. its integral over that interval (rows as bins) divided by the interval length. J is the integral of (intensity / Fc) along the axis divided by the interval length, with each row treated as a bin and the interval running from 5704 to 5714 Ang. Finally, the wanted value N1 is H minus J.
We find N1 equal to 0.03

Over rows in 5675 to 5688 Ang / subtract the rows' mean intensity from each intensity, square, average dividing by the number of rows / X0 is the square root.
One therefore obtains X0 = 0.1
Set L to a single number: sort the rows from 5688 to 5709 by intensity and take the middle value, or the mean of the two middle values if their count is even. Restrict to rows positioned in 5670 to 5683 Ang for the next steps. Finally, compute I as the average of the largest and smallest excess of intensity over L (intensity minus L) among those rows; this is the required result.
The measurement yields 0.1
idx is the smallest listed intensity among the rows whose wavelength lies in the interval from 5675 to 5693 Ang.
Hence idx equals 53.7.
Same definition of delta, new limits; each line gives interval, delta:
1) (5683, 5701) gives 5697.30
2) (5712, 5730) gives 5723.60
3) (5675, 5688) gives 5676.35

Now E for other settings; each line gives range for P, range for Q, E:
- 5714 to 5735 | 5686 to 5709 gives 1.4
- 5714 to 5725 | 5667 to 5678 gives 0.0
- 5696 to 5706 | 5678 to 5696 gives 0.1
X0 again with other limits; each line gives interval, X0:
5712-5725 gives 0.9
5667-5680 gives 0.1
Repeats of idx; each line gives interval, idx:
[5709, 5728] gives 52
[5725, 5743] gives 53.8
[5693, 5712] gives 52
